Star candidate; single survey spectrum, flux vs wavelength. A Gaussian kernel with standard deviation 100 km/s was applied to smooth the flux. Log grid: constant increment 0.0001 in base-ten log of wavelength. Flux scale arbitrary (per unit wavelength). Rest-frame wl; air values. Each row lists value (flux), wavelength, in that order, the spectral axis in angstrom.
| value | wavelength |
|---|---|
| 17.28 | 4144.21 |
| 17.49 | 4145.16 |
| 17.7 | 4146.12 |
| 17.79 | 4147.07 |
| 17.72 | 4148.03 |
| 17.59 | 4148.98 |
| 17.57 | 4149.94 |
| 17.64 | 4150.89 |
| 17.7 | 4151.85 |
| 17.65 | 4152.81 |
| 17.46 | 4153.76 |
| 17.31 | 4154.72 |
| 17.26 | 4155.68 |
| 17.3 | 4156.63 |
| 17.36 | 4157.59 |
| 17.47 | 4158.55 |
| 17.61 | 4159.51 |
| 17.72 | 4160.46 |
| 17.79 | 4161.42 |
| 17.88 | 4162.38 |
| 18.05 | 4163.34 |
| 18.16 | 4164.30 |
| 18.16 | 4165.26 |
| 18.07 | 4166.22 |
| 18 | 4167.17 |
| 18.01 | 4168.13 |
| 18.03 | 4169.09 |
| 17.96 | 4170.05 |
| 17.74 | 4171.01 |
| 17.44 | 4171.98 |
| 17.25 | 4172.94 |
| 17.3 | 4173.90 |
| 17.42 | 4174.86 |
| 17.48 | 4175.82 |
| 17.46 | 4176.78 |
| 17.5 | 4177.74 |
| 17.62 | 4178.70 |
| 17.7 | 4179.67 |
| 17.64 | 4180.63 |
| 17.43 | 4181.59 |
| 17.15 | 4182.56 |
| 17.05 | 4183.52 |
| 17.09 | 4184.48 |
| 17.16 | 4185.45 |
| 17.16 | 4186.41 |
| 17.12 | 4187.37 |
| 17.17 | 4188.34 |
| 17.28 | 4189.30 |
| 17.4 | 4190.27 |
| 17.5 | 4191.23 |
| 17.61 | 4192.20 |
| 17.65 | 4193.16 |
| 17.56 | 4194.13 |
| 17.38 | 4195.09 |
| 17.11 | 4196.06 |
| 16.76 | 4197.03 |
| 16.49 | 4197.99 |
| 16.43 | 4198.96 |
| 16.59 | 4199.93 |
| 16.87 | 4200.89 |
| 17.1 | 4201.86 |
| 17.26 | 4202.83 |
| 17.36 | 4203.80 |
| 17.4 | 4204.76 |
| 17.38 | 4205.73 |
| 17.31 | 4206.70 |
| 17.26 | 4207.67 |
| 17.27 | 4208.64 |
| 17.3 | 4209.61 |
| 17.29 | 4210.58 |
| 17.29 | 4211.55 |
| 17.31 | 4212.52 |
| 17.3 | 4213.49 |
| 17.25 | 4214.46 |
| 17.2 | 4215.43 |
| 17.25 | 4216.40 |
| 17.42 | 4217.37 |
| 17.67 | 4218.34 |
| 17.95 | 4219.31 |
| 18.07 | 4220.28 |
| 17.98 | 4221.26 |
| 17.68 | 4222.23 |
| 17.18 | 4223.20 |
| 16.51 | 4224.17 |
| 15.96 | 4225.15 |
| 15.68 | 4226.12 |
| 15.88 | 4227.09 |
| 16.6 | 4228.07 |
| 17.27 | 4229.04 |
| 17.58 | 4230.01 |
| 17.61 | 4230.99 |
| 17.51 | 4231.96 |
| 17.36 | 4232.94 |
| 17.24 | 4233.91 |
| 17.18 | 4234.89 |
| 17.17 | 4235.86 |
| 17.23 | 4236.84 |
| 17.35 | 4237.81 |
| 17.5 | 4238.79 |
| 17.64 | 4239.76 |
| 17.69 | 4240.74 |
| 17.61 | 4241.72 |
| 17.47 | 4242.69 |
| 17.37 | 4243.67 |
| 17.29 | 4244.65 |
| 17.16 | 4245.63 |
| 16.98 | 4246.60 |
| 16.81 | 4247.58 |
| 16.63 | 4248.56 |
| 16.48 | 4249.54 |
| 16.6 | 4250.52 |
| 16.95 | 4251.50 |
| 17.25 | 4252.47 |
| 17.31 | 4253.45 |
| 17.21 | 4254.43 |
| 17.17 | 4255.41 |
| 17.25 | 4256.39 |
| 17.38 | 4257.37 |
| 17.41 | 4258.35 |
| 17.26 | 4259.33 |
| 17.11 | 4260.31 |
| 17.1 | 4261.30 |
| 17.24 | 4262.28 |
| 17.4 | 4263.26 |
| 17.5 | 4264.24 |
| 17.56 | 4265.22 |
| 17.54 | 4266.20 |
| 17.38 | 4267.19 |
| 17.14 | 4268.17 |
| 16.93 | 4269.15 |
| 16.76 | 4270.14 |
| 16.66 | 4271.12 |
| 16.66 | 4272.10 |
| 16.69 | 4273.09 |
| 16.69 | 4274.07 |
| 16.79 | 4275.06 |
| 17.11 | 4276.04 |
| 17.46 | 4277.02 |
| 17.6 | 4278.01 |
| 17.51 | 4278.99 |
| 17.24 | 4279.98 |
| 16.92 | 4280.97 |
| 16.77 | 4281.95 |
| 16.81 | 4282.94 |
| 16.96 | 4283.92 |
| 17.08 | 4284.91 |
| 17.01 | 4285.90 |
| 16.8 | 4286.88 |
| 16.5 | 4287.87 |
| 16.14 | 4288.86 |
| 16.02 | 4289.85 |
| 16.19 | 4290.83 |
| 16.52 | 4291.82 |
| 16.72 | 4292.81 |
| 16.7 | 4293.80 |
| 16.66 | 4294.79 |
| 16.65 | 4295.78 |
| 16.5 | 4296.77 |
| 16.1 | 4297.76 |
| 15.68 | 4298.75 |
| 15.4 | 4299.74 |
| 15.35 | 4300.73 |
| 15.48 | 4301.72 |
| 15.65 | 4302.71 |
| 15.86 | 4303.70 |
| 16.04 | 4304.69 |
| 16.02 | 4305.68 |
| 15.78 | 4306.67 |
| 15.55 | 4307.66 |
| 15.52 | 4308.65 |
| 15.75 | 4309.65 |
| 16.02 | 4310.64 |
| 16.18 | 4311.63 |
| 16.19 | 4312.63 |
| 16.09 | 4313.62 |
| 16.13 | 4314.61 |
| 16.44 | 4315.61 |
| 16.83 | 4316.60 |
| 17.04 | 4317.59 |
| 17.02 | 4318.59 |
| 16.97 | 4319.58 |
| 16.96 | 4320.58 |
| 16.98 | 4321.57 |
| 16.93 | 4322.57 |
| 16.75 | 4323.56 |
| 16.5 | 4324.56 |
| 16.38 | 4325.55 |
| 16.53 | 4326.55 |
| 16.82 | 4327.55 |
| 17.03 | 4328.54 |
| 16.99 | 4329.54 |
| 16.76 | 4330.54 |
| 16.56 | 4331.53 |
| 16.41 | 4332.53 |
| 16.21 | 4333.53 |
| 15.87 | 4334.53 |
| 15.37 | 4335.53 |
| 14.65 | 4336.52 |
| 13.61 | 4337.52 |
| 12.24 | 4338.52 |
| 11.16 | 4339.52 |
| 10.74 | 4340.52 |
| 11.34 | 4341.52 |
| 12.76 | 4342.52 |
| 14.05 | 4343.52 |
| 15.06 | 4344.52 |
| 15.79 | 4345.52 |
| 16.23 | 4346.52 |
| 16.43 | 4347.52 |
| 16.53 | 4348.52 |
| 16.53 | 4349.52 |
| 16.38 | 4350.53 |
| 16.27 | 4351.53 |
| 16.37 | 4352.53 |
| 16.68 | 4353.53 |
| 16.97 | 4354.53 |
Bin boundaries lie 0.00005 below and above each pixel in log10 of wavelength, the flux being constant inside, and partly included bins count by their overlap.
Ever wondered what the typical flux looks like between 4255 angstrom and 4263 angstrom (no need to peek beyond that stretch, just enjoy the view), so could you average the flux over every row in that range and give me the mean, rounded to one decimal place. 17.2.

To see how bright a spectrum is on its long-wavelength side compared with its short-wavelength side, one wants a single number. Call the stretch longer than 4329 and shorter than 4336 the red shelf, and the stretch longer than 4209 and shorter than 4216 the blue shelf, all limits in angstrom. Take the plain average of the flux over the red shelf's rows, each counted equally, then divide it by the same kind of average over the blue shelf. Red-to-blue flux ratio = 0.944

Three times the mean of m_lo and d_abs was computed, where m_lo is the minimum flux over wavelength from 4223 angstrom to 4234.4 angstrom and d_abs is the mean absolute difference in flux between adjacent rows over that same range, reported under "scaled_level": 24.0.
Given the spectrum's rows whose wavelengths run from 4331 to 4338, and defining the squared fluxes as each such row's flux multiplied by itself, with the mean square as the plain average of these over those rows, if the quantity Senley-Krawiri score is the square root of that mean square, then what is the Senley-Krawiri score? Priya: 15.6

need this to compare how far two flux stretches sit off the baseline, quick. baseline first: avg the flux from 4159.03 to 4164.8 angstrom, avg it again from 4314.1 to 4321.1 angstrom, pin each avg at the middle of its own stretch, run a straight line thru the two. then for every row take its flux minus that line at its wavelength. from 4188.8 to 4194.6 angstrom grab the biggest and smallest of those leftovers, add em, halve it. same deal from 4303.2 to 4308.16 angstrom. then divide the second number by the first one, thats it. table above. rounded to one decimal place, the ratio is 5.4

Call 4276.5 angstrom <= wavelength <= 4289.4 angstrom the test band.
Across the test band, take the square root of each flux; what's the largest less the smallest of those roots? 0.178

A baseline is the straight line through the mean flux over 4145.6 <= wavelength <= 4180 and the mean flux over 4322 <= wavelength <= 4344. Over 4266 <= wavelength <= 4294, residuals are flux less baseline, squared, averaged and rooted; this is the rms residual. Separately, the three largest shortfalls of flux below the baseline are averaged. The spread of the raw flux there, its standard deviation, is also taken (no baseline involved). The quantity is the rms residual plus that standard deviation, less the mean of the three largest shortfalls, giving 1.8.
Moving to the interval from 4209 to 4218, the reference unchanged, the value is 0.8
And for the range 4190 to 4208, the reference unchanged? 0.1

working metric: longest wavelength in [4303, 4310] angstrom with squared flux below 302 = 4309.65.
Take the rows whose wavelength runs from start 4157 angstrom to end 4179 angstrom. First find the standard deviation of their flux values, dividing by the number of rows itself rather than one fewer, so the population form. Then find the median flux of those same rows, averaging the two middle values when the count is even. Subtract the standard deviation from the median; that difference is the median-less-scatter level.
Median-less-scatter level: 17.4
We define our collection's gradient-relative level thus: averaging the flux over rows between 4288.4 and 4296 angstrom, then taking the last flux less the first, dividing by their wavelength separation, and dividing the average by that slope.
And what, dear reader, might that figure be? 223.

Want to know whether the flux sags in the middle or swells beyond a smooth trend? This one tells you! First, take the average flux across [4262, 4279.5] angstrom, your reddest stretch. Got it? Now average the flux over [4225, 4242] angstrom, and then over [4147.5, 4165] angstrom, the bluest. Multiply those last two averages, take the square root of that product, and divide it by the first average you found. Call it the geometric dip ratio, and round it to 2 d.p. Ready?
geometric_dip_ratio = 1.01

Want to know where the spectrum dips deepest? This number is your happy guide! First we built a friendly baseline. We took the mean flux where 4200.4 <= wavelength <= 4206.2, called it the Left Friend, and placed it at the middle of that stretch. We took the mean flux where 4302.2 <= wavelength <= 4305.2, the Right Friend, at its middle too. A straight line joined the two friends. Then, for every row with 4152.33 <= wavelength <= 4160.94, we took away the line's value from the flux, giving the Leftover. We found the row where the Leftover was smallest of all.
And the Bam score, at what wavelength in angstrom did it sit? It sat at 4155.68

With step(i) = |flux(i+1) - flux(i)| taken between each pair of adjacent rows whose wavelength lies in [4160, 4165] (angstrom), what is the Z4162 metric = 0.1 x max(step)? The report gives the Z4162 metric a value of 0.017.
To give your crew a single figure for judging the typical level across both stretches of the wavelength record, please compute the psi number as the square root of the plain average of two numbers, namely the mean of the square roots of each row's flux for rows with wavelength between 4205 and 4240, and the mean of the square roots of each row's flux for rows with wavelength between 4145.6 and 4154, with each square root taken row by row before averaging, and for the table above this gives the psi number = 2.04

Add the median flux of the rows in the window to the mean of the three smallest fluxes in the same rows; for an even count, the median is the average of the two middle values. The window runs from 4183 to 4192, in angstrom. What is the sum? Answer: 34.2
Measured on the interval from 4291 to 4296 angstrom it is 33.3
